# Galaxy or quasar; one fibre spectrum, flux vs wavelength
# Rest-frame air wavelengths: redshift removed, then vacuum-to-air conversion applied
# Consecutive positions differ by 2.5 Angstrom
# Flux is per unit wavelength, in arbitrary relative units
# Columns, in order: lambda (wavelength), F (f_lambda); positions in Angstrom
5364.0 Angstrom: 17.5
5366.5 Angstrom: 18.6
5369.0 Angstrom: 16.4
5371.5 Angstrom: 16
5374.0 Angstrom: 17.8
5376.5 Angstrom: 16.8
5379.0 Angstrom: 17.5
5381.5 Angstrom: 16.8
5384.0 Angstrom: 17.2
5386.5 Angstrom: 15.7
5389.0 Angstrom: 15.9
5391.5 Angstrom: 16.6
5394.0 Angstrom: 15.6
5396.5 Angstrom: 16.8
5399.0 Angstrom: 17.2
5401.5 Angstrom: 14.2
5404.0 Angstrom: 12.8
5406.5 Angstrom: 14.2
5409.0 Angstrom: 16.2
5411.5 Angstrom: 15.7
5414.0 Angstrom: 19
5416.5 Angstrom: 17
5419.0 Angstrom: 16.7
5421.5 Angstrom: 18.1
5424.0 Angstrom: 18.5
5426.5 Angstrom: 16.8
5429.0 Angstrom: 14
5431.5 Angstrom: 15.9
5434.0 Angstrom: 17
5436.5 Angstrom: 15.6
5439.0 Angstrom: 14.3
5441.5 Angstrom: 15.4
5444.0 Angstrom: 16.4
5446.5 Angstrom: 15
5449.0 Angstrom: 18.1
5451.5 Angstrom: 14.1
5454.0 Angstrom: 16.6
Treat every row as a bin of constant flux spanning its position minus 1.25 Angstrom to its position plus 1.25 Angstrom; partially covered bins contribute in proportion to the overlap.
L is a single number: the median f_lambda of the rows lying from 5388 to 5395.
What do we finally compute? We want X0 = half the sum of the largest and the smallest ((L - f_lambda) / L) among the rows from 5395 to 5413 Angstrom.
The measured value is 0.06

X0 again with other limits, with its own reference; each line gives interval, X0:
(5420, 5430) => -0.02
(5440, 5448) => 0.01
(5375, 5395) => -0.04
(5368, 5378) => -0.06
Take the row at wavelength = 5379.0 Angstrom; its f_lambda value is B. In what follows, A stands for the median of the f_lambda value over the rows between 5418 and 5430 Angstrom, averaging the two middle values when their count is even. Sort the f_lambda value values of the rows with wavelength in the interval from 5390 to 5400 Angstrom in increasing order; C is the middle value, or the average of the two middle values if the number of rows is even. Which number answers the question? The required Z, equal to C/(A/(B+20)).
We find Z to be 37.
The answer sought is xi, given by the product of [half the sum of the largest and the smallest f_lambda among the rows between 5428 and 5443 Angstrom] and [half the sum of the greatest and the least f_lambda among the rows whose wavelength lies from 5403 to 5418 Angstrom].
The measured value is 246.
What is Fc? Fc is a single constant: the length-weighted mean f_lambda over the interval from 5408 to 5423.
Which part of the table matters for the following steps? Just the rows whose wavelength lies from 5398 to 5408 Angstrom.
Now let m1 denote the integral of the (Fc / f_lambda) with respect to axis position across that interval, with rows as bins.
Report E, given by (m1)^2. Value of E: 142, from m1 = 11.9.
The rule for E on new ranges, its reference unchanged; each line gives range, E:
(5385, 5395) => 115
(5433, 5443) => 122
